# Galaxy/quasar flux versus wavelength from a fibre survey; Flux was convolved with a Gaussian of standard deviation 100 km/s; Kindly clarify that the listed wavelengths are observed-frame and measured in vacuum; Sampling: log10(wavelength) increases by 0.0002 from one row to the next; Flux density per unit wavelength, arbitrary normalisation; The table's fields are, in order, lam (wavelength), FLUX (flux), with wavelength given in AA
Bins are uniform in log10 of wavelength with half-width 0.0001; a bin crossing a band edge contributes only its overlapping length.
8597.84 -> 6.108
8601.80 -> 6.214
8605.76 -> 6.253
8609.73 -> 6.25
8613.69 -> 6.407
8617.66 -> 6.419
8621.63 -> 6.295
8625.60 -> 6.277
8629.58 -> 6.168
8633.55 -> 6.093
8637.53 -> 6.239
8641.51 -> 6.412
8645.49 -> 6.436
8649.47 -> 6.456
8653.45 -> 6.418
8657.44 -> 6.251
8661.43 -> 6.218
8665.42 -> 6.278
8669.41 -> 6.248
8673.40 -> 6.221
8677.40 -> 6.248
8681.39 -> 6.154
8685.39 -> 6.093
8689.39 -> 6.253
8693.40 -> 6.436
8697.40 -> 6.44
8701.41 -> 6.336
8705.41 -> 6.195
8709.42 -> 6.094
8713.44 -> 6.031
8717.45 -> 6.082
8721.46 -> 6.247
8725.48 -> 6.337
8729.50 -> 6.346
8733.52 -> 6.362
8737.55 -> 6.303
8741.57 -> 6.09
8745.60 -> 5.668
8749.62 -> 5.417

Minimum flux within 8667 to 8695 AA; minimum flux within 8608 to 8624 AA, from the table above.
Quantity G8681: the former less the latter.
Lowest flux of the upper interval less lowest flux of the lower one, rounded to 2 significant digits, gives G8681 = -0.16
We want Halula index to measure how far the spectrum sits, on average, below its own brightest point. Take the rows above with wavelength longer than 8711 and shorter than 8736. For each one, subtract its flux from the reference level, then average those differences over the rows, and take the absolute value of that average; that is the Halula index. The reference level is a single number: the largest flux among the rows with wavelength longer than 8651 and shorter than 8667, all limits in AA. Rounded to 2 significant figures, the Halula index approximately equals 0.18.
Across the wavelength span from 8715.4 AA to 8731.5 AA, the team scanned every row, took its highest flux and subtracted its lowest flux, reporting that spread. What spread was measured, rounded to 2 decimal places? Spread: 0.26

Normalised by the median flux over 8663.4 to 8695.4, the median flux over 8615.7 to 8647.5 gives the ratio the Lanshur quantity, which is 1.01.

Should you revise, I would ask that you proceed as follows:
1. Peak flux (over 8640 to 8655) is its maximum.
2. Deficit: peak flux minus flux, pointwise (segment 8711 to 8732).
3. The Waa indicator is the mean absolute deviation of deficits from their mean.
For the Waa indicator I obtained 0.12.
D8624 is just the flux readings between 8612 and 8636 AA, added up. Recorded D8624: 38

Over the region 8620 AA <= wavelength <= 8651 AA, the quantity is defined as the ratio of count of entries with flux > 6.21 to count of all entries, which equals 0.75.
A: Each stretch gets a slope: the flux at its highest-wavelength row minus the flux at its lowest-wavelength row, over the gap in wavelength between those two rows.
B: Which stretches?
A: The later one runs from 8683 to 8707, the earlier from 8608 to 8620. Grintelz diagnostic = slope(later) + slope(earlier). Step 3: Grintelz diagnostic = 0.026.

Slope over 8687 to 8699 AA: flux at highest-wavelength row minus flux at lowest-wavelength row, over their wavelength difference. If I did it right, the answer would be 0.023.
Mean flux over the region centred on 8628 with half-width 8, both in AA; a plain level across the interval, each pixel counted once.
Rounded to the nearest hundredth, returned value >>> 6.21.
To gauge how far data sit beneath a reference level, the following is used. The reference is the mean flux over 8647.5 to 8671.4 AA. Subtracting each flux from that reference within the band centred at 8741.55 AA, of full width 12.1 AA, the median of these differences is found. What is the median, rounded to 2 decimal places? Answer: 0.22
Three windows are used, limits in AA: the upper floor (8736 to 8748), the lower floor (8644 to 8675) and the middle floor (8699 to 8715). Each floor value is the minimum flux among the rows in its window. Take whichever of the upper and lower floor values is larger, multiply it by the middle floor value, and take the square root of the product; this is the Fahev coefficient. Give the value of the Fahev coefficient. 6.12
